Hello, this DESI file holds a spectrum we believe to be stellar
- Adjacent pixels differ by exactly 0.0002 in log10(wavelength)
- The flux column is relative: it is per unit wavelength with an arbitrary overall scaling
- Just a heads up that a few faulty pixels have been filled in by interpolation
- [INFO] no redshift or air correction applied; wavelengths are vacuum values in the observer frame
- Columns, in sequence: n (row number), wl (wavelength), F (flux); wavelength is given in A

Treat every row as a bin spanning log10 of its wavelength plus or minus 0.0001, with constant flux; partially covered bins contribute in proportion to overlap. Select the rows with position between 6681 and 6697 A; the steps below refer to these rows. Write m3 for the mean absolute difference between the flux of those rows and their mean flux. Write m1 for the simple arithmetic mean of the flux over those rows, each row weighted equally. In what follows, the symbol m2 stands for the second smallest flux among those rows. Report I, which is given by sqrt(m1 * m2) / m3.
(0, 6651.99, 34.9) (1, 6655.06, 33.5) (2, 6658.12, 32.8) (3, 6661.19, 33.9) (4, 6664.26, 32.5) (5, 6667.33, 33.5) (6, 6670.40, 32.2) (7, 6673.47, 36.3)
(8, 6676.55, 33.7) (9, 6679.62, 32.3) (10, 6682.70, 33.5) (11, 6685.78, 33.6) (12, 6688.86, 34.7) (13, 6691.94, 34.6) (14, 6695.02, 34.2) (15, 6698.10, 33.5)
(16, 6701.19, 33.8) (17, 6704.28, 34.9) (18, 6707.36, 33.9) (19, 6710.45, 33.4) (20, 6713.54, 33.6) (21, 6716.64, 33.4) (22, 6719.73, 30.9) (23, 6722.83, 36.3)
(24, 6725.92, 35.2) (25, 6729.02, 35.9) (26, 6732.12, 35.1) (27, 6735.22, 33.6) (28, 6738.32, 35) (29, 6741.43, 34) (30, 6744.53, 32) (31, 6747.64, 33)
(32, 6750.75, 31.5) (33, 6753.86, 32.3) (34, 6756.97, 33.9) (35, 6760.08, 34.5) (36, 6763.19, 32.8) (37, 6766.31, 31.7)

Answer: 74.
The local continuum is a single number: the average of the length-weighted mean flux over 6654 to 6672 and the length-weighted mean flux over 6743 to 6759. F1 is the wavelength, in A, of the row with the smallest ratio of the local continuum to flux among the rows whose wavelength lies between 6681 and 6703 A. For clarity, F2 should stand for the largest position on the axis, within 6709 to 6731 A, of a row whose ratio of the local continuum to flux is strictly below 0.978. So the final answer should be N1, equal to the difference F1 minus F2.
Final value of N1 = -40.2 A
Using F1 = 6688.86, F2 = 6729.02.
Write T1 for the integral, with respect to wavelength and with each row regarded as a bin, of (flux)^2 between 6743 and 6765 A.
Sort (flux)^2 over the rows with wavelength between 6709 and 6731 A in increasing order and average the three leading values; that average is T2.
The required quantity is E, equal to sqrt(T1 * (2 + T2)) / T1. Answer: 0.212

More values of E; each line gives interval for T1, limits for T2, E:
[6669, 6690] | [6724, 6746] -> 0.215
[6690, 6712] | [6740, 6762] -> 0.200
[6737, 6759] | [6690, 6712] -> 0.216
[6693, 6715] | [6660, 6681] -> 0.203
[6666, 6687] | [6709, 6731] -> 0.212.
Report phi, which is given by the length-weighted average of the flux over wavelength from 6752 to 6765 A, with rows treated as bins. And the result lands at 33.3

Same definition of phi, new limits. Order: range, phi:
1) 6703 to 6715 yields 34.0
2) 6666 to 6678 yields 33.9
